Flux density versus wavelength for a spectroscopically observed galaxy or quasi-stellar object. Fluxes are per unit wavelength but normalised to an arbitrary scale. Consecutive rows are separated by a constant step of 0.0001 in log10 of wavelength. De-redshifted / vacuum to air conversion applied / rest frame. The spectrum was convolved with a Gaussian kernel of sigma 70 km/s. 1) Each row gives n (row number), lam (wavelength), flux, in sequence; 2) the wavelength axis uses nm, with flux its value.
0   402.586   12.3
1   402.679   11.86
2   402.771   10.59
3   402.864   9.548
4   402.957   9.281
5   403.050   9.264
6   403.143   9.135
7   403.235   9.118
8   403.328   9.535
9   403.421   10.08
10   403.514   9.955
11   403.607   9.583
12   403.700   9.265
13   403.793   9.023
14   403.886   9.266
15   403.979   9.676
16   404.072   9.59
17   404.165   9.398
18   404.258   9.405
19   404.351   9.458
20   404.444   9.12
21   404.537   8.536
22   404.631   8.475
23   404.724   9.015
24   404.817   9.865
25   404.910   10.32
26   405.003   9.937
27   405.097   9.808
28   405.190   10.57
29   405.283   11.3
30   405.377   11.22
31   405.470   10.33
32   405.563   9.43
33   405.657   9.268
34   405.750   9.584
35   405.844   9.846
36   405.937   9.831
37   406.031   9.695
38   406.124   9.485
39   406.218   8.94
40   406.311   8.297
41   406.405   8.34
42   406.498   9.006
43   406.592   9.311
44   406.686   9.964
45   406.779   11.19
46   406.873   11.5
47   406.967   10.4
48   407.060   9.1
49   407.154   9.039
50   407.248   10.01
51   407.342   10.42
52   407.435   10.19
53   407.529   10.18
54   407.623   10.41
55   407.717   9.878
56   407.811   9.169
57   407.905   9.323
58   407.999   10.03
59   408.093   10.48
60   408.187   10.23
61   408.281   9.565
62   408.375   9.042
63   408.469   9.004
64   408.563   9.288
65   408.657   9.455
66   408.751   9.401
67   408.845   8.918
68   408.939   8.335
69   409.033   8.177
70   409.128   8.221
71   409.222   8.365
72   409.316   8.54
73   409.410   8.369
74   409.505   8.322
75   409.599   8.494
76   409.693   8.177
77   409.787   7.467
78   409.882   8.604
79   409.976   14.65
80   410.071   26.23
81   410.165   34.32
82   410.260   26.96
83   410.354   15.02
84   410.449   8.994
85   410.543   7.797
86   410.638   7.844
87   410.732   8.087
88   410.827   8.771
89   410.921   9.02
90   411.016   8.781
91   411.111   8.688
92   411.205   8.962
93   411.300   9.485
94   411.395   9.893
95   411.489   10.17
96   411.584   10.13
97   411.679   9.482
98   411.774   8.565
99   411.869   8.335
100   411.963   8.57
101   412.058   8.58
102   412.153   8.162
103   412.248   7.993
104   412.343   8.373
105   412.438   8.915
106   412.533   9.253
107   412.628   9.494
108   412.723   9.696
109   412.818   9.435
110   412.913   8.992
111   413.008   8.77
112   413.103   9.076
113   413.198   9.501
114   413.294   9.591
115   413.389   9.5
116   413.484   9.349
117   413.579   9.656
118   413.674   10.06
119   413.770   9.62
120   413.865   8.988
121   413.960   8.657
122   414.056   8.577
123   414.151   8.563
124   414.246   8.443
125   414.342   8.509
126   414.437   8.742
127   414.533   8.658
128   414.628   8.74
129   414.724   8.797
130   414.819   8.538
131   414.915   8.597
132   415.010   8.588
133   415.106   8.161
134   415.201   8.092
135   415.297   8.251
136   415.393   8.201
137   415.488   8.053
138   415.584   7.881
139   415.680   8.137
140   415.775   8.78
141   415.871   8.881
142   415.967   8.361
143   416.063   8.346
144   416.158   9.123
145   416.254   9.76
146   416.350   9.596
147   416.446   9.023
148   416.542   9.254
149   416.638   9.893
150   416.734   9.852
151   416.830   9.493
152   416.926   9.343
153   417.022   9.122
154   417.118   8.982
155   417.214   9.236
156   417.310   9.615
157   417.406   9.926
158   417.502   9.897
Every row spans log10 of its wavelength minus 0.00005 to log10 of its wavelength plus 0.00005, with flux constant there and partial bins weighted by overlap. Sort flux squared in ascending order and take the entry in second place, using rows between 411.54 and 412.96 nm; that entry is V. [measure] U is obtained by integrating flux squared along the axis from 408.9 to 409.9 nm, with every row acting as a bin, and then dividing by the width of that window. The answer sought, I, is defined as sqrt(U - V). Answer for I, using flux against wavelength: 1.4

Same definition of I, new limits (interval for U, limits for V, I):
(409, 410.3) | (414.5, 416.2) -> 13.6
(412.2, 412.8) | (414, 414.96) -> 2.9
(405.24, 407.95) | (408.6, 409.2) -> 5.4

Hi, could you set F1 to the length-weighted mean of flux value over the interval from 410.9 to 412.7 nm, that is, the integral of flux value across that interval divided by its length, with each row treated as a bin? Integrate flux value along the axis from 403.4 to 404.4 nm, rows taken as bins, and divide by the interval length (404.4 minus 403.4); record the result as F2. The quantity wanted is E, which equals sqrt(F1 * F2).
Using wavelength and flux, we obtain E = 9.2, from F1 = 9.0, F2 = 9.5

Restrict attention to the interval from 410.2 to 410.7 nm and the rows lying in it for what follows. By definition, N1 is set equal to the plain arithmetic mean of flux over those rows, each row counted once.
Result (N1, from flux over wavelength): 13.3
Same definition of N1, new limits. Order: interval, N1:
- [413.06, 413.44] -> 9.4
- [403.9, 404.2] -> 9.6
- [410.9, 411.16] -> 8.8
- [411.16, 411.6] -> 9.7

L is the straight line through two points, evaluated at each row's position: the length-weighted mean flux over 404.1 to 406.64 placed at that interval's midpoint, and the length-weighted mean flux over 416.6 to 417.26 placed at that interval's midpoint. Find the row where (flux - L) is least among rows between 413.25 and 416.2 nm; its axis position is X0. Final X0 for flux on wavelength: 415.584 nm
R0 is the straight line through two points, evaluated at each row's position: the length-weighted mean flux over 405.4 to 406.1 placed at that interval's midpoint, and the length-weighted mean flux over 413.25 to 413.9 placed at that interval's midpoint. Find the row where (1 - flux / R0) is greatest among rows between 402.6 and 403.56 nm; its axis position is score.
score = 403.235 nm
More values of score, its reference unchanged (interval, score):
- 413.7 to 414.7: 414.246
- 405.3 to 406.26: 406.218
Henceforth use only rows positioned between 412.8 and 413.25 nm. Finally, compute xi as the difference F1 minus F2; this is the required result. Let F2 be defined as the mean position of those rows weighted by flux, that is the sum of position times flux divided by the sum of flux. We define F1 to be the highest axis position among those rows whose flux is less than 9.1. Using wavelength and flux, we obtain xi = 0.09 nm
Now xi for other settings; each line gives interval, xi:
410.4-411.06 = 0.28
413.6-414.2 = 0.25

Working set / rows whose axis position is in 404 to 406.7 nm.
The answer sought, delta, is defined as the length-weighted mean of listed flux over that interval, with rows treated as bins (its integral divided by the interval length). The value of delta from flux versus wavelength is 9.6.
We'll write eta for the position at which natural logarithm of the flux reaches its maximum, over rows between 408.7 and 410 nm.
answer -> 409.976 nm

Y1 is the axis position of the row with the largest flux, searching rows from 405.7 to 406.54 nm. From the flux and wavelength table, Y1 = 405.844 nm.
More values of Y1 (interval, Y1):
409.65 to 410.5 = 410.165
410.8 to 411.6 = 411.489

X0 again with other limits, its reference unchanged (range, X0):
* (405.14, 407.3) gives 406.311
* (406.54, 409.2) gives 409.033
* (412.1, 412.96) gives 412.248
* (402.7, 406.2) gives 404.631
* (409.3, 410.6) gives 409.787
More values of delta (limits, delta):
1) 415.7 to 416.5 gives 9.0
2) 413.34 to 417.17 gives 8.9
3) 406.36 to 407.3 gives 9.8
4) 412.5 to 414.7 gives 9.1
